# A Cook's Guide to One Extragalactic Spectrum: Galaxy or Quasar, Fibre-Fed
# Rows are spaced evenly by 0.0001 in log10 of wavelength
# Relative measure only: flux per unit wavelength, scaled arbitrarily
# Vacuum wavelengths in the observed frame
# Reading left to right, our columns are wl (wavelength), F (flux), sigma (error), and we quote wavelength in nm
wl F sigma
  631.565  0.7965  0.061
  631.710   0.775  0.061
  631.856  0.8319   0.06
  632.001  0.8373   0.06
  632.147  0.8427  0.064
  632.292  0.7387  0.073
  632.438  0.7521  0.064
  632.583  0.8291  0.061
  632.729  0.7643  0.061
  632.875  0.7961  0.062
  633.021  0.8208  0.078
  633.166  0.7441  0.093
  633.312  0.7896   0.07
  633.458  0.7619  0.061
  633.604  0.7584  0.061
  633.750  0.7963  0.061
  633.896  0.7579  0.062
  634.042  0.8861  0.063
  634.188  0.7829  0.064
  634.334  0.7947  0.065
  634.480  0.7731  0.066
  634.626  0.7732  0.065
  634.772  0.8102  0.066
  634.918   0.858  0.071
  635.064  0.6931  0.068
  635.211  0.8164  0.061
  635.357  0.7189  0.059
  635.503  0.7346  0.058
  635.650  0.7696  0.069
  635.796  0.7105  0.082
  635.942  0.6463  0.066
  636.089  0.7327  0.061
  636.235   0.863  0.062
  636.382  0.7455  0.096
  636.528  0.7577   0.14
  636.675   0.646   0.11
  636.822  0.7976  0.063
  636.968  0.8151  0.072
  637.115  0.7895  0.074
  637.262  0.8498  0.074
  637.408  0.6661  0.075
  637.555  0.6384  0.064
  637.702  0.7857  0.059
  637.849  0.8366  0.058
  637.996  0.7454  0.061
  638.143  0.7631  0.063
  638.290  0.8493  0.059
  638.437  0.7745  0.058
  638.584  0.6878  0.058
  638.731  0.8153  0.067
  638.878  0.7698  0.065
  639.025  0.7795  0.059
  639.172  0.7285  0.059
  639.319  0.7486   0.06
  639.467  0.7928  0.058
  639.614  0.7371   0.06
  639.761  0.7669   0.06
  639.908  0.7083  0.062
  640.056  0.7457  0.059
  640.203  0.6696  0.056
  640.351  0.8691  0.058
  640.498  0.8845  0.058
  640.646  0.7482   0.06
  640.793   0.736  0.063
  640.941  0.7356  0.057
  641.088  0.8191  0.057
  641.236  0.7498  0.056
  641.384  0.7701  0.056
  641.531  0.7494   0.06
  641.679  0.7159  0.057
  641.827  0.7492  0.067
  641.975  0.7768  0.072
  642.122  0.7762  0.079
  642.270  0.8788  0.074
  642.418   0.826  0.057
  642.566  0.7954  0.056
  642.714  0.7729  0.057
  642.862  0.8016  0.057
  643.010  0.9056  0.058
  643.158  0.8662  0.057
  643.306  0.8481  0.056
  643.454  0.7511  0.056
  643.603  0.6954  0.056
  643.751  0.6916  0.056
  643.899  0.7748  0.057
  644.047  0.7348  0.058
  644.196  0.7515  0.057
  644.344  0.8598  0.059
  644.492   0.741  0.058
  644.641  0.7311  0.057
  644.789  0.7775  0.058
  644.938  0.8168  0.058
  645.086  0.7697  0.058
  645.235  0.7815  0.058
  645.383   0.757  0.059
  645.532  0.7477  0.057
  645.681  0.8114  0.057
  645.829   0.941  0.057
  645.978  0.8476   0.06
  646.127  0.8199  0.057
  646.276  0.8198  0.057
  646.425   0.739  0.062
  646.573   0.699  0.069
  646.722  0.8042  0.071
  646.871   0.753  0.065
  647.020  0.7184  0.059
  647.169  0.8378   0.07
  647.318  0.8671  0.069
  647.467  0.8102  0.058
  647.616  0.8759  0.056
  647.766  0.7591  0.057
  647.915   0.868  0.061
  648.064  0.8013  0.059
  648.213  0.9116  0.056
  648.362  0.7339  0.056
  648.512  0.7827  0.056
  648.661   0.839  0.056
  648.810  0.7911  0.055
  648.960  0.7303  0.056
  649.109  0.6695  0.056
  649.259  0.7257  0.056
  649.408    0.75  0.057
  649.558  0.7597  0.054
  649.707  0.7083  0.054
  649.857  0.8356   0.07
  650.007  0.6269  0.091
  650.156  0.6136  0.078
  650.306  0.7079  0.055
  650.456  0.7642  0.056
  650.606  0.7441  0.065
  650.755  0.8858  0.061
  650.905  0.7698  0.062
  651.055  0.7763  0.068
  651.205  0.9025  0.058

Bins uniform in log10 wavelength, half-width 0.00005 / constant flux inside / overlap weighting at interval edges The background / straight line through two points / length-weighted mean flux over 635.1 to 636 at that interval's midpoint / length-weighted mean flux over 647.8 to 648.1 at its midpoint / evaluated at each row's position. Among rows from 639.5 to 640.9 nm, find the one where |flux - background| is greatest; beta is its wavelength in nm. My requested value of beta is 640.498 nm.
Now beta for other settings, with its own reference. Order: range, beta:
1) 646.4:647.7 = 646.573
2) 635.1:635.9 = 635.211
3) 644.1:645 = 644.641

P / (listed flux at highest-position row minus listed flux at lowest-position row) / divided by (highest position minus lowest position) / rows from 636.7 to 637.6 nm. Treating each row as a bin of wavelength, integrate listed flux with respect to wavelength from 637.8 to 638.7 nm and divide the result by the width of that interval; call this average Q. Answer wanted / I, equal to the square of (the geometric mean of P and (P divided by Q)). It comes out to 0.061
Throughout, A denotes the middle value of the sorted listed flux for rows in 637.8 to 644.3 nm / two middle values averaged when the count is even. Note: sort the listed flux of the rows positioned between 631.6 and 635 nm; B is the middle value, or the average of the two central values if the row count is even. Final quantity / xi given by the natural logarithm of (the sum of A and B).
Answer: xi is 0.443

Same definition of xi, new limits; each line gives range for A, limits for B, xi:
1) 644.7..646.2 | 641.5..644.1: 0.452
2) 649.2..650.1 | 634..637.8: 0.413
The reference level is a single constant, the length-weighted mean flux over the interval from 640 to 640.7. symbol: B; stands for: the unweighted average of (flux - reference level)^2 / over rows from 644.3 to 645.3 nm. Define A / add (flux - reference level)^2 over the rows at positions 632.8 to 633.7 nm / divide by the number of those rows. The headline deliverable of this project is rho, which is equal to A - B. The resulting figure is -0.0010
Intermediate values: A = 0.001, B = 0.0017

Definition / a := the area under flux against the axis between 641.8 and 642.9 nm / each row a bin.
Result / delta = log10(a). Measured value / -0.056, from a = 0.88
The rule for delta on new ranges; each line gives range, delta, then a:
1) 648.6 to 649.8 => -0.048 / 0.90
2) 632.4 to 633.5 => -0.064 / 0.86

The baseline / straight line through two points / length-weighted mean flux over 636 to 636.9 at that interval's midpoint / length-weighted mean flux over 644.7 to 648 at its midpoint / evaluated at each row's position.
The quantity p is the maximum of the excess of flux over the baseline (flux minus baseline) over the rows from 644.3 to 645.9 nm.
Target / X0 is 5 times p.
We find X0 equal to 0.71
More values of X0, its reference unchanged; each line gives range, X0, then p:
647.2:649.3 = 0.51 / 0.10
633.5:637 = 0.71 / 0.14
